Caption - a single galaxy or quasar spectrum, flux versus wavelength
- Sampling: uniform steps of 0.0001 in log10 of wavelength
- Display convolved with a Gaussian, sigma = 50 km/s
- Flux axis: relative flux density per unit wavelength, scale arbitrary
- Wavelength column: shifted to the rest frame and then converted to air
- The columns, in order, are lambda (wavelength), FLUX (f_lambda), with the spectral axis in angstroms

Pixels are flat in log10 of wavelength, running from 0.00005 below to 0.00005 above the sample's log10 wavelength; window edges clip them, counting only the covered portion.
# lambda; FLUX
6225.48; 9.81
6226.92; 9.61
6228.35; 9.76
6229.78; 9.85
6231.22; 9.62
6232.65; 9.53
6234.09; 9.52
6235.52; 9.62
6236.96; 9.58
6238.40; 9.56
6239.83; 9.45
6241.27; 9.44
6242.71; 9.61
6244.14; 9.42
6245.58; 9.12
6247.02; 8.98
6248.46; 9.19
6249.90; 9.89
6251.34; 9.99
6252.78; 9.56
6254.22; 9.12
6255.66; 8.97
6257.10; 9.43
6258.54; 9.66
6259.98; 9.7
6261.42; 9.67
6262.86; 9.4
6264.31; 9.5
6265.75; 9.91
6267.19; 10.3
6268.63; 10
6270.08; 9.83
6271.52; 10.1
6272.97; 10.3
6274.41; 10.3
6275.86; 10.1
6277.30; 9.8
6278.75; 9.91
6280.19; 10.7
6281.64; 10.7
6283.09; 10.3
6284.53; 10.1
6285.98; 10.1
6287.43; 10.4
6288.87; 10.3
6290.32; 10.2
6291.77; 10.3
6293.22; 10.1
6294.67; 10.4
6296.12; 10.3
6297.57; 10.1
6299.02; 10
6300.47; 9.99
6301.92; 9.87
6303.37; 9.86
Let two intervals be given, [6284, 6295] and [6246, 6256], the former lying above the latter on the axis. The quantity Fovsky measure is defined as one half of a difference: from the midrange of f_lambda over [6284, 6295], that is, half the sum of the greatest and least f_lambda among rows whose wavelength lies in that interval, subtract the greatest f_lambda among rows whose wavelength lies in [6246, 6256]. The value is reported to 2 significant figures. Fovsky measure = 0.13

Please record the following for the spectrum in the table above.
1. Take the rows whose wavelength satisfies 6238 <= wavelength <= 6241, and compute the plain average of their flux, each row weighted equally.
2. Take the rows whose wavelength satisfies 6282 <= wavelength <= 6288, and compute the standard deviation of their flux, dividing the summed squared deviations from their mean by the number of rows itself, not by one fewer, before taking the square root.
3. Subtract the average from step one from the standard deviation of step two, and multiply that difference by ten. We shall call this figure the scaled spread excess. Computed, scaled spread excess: -94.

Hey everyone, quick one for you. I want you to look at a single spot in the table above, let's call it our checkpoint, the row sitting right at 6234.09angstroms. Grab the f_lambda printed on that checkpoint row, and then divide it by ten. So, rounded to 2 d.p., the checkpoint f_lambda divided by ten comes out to 0.95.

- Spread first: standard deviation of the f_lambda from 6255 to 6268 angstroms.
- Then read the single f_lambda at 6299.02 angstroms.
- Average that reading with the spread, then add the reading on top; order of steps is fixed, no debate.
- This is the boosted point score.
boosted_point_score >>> 15.2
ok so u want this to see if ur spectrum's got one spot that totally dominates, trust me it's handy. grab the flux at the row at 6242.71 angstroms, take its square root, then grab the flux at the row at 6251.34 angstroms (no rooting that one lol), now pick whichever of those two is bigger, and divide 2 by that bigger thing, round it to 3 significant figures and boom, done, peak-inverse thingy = 0.200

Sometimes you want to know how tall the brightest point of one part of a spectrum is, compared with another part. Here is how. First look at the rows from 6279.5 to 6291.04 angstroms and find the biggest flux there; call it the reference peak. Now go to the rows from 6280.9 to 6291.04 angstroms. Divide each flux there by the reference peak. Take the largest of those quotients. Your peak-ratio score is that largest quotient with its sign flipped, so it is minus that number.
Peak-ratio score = -1.00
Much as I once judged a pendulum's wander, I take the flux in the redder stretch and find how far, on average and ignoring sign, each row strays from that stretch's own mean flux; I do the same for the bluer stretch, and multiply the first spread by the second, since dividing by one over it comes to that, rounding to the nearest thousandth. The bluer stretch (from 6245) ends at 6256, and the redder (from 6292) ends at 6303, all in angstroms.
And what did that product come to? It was 0.048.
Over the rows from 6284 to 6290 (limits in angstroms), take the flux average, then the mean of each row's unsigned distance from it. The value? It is 0.125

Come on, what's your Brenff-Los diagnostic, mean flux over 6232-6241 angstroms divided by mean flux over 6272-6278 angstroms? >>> 0.94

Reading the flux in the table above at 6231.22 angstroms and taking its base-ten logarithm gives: 0.983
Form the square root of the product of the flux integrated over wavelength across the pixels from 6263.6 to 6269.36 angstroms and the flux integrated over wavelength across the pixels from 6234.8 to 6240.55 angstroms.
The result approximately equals 56.1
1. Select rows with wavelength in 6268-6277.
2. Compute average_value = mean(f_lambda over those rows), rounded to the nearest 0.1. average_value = 10.1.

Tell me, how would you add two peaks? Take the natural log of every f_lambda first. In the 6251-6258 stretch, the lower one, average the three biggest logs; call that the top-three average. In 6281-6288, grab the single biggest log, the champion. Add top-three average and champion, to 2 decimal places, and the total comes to 4.64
